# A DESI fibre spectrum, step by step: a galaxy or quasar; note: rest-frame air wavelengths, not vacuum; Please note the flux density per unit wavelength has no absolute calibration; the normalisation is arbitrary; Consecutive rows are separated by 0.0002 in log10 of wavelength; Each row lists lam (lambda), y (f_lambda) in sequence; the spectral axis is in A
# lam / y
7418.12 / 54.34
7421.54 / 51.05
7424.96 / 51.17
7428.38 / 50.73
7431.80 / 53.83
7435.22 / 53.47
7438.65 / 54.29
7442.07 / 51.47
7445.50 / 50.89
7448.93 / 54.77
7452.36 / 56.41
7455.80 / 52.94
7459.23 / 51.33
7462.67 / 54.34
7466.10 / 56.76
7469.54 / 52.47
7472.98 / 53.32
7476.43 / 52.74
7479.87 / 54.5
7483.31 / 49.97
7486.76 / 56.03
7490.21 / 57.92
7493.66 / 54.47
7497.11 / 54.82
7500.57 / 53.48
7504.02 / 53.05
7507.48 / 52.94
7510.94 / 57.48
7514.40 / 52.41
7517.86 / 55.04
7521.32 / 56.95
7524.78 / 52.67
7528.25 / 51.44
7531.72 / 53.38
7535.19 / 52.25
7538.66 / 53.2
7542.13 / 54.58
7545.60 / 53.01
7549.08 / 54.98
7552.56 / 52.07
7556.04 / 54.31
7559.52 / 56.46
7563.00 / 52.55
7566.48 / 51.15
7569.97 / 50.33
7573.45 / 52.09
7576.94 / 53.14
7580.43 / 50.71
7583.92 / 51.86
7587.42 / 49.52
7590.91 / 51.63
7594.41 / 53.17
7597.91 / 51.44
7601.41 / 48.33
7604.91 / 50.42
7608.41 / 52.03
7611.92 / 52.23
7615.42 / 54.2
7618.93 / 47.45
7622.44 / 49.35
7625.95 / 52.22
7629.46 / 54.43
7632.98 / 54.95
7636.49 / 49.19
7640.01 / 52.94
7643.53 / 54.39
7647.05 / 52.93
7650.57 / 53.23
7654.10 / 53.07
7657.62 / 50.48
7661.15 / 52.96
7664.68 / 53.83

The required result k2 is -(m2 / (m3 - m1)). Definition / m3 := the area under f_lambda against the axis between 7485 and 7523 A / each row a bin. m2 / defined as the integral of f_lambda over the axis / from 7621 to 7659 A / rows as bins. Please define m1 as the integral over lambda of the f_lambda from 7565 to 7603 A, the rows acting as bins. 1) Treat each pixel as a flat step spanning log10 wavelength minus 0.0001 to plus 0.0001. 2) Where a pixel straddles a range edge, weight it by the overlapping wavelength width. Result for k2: -14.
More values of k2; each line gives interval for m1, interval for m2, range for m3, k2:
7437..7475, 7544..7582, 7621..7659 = 52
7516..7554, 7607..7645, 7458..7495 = 52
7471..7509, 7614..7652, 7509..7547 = 1009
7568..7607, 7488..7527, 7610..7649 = -52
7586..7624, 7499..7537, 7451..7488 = -40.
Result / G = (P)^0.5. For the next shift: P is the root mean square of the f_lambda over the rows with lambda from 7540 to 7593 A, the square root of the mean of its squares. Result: 7.25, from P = 52.6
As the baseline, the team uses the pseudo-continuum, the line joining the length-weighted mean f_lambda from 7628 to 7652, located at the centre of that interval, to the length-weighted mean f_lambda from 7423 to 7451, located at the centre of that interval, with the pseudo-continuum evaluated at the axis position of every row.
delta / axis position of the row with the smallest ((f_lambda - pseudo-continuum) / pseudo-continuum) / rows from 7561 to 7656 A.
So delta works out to 7618.93 A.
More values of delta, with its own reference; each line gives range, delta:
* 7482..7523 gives 7483.31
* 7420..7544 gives 7483.31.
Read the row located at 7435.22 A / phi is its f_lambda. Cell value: 53.47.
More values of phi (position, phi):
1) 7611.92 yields 52.23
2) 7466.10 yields 56.76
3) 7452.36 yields 56.41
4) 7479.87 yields 54.5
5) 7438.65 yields 54.29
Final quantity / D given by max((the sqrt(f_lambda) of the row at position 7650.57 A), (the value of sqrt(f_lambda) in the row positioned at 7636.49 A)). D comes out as 7.30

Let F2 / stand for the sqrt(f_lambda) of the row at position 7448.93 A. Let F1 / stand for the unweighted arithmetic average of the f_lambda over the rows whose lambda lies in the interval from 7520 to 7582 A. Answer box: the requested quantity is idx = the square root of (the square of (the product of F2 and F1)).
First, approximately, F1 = 53.1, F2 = 7.40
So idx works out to 393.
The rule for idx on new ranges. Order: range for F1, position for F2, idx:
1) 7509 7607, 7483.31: 373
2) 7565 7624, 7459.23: 366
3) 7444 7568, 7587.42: 379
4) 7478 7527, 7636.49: 382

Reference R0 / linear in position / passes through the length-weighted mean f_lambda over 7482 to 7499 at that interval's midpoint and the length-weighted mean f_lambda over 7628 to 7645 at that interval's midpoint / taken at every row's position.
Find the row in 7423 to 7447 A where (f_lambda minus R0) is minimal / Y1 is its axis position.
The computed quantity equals 7428.38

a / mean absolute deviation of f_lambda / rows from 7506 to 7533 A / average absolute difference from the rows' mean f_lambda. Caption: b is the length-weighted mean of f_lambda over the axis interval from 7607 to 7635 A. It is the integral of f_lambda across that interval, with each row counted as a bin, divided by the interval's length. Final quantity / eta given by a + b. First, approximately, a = 1.84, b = 52.1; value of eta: 53.9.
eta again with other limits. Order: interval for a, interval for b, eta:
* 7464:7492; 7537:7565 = 56.0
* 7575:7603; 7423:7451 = 53.9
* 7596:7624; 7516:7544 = 55.5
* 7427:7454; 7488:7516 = 56.2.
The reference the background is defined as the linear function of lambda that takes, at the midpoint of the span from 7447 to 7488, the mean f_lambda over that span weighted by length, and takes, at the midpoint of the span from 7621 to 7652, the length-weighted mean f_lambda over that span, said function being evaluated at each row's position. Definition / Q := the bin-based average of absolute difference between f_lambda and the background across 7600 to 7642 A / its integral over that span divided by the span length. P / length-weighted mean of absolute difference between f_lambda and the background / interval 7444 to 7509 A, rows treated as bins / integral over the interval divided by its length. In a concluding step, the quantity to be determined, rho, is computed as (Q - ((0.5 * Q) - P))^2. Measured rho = 7.3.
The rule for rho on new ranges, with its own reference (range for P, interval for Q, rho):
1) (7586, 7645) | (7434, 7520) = 8.3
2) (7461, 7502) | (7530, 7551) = 4.1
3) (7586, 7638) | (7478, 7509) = 8.9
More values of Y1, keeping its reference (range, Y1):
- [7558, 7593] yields 7587.42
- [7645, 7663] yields 7657.62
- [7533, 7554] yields 7535.19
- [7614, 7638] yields 7618.93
